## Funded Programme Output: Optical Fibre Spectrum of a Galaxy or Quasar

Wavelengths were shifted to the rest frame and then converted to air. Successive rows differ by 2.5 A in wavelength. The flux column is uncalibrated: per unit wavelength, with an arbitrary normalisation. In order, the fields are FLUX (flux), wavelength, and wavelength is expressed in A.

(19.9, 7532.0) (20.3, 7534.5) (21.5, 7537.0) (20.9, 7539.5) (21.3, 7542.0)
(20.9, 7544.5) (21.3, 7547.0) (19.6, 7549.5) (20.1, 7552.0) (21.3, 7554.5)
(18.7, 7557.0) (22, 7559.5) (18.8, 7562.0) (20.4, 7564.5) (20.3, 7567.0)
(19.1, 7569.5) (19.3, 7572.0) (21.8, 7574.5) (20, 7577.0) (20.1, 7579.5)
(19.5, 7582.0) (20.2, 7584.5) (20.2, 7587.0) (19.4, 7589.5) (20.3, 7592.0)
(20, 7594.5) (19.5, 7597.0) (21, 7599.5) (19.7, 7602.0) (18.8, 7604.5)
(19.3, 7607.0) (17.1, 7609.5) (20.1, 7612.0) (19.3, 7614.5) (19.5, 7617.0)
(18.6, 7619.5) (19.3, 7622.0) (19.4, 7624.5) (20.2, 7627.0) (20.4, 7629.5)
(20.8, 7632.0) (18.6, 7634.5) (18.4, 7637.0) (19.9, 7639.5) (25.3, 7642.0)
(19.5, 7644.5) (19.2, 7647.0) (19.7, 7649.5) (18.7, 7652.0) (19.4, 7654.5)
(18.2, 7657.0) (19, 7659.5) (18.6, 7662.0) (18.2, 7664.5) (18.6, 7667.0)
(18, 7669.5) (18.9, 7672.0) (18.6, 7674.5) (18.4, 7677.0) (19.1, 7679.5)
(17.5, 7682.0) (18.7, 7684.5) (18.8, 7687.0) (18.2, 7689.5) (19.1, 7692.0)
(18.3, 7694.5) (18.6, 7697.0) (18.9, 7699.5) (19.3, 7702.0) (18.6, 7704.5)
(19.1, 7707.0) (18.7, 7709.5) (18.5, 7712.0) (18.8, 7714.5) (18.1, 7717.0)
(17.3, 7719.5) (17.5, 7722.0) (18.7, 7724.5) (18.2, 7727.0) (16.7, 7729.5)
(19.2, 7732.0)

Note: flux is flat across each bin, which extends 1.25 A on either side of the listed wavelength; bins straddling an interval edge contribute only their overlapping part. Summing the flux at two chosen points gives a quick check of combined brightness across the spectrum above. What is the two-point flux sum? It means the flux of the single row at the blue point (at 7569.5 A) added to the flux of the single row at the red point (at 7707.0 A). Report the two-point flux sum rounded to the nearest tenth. 38.2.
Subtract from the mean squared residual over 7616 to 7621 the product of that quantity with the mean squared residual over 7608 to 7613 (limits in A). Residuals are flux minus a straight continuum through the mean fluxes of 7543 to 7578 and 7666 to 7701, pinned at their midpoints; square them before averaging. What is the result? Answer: -0.8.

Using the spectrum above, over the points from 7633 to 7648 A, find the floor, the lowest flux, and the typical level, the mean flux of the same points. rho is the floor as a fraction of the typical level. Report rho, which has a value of 0.91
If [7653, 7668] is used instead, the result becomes 0.97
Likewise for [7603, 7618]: 0.90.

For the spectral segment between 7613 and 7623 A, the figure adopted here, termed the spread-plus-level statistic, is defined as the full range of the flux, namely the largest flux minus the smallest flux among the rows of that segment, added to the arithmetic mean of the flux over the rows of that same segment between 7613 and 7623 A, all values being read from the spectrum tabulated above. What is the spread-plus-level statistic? 20.1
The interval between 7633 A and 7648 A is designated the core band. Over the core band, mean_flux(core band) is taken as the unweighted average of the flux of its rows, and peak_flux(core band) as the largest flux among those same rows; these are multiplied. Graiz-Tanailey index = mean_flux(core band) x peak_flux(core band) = 510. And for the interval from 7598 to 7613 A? 406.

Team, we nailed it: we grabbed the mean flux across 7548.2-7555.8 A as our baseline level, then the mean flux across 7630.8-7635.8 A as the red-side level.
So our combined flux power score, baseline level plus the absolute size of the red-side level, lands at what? 40.0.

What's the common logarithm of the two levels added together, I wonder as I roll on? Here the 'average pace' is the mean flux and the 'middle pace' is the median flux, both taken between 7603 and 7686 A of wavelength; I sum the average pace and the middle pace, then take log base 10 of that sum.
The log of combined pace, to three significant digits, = 1.58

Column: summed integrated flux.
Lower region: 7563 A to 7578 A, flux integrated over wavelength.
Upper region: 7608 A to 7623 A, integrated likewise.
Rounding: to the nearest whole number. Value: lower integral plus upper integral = 587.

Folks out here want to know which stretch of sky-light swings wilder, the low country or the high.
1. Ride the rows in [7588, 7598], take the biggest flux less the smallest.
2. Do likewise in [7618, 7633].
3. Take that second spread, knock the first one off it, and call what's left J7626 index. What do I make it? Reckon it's 1.3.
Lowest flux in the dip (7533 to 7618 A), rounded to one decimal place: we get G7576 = 17.1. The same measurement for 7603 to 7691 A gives 17.1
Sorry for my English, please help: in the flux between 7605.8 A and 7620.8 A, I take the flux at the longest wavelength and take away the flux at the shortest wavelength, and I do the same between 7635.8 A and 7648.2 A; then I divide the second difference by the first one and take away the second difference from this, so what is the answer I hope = -1.9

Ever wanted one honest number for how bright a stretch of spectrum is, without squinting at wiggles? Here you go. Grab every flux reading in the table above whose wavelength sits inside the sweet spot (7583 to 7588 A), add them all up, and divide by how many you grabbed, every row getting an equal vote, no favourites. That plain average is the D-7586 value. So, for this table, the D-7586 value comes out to 20.2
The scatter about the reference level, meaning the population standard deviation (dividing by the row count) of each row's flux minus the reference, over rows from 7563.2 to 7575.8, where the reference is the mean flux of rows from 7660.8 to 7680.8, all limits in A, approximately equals 0.96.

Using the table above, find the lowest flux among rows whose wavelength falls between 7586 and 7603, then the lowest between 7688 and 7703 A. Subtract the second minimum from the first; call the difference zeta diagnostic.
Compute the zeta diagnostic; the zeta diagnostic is 1.2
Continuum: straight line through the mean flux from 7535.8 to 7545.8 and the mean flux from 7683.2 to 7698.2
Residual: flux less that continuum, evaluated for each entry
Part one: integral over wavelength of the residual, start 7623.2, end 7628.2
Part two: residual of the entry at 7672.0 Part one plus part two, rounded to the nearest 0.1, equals 0.4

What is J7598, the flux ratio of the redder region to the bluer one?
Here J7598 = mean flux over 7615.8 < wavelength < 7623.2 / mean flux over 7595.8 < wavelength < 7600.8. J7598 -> 0.945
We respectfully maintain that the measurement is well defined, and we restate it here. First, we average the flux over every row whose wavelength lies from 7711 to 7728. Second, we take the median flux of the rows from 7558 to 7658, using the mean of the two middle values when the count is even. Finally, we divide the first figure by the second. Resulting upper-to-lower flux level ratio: 0.93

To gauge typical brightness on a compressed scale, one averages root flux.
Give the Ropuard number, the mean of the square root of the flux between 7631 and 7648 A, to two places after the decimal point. 4.49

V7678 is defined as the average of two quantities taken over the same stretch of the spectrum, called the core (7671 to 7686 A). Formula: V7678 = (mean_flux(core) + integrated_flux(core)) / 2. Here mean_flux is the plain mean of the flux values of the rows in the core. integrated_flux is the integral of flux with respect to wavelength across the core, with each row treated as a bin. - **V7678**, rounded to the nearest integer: 148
